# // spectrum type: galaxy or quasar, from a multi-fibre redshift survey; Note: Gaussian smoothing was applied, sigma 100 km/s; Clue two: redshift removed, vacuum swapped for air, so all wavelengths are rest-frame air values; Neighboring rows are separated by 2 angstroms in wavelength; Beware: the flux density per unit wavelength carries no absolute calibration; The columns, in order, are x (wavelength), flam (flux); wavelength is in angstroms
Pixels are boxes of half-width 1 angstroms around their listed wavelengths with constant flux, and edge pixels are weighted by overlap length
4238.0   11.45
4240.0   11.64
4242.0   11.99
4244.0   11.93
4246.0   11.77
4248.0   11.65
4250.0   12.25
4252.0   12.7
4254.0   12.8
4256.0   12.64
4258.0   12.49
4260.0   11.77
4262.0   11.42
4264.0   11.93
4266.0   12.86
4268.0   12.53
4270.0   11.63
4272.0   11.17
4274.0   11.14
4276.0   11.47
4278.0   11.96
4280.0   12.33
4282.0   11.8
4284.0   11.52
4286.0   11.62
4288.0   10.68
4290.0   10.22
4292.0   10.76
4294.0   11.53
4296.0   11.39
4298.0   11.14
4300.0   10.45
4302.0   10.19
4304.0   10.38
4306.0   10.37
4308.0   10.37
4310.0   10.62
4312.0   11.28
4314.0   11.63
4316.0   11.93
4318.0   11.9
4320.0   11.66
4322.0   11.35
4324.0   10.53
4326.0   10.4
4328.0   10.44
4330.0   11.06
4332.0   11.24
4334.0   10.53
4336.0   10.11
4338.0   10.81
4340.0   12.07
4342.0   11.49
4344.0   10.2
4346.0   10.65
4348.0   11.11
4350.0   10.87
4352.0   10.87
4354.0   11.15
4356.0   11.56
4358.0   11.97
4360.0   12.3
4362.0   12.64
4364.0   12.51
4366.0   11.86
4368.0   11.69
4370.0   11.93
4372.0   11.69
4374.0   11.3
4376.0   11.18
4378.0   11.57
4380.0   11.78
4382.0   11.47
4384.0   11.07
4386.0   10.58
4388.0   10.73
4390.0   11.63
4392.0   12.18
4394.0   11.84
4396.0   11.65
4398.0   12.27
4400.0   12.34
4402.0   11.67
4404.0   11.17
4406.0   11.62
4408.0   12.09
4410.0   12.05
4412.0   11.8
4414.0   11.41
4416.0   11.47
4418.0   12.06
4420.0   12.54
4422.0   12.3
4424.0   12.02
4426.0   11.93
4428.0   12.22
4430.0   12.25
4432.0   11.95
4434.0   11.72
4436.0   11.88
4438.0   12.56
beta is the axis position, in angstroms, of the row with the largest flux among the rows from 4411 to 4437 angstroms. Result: 4420.0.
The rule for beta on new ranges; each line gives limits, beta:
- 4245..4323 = 4266.0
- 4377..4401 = 4400.0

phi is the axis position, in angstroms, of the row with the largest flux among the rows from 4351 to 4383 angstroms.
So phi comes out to 4362.0 angstroms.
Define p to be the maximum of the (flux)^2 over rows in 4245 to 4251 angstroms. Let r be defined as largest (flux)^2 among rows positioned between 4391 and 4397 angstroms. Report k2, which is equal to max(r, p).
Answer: 150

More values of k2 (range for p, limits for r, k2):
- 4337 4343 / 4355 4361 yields 151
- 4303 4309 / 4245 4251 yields 150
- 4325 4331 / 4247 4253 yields 161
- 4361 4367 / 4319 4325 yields 160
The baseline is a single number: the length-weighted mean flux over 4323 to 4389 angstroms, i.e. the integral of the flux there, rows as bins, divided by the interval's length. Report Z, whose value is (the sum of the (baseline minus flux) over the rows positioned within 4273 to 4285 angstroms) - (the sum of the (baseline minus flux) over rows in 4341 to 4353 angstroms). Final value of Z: -5.0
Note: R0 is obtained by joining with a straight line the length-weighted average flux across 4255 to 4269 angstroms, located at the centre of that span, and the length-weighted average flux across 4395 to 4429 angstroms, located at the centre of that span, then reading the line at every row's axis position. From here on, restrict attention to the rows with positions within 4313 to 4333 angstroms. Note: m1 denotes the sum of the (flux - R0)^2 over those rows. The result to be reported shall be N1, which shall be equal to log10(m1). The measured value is 1.04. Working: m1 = 11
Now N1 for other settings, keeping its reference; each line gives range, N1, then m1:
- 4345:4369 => 0.87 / 7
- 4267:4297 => 1.12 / 13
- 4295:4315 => 1.32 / 21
